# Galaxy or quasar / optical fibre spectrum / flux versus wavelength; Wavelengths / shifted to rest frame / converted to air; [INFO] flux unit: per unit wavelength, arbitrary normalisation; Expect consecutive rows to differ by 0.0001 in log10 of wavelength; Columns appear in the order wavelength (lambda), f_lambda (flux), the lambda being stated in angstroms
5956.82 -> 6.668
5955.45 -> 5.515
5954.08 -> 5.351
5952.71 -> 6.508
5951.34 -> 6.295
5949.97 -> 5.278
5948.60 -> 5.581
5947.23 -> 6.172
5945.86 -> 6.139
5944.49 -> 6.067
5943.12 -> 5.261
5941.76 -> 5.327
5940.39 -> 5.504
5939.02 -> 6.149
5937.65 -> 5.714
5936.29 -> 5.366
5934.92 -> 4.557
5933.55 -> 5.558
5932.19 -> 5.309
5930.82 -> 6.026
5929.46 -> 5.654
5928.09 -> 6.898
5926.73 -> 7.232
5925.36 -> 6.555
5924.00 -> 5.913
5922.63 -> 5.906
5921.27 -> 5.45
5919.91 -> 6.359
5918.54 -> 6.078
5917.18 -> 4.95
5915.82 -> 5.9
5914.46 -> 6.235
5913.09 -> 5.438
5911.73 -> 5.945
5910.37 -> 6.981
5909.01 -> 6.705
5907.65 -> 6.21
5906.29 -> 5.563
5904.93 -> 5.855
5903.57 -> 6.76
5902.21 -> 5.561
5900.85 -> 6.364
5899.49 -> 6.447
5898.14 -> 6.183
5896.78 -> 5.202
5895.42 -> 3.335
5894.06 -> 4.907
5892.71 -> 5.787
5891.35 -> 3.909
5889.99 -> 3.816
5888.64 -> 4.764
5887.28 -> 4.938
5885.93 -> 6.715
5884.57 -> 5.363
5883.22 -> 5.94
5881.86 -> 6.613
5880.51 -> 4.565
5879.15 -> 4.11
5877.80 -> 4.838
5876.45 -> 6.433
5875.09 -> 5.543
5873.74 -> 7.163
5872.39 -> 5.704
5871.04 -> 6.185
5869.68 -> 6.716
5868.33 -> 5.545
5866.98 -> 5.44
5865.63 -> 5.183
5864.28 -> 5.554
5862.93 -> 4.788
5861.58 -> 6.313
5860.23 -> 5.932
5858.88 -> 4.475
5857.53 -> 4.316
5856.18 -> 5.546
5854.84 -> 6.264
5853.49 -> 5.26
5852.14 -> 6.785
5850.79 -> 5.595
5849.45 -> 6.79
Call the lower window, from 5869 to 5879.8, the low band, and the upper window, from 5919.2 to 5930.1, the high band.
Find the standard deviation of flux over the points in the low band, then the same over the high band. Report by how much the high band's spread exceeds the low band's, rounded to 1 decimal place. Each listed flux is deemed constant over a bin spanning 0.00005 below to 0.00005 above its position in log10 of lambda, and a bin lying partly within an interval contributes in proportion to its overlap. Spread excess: -0.4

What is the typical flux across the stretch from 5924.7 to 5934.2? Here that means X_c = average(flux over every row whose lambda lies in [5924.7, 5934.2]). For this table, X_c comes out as 6.18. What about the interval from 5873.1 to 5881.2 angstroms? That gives 5.44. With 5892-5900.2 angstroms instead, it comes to 5.31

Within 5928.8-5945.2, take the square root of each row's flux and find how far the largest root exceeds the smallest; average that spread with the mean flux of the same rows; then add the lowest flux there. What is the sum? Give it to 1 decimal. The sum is 7.5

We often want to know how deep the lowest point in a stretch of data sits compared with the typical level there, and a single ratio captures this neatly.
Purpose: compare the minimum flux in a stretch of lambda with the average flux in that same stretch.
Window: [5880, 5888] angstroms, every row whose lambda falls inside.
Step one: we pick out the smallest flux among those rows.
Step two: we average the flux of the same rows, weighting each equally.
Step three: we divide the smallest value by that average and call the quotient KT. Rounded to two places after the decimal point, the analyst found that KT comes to 0.80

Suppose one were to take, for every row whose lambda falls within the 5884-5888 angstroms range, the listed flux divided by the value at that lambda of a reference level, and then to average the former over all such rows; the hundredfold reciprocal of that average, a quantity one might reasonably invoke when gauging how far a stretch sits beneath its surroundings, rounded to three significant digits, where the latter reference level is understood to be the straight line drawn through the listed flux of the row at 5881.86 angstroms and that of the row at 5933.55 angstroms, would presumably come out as 115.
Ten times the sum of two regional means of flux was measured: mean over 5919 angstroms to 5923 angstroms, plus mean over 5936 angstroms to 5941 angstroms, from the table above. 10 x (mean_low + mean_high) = 116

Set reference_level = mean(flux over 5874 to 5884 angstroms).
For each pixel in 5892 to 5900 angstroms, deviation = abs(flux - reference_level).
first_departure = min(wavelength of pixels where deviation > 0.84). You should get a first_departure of 5895.42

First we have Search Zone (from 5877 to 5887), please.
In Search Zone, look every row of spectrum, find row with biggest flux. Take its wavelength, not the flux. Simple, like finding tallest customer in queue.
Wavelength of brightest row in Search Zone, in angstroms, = 5885.93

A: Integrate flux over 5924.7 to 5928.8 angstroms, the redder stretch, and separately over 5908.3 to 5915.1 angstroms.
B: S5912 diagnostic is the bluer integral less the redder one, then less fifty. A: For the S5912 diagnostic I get -36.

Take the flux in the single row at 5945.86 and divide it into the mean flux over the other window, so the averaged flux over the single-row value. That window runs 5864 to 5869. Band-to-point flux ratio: 0.88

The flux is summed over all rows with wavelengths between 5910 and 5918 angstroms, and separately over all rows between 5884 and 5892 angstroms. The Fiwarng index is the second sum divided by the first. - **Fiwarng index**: 0.83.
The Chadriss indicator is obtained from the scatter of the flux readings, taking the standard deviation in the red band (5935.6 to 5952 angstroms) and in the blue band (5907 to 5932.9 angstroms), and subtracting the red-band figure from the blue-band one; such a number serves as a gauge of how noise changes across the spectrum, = 0.20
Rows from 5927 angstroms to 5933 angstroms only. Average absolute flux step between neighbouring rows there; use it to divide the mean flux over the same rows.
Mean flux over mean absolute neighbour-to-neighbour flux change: 8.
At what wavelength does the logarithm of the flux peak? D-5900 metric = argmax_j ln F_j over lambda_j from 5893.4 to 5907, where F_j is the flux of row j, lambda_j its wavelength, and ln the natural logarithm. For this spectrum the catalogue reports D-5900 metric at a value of 5903.57 angstroms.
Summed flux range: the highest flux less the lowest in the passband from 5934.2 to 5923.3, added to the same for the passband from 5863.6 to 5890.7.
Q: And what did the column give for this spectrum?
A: 5.27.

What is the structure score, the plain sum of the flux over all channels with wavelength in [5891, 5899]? 29.3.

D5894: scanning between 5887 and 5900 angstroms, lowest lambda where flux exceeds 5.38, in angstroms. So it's 5892.71 angstroms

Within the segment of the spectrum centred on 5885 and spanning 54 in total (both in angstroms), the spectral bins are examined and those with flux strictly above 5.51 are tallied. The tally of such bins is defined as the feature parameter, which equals 25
